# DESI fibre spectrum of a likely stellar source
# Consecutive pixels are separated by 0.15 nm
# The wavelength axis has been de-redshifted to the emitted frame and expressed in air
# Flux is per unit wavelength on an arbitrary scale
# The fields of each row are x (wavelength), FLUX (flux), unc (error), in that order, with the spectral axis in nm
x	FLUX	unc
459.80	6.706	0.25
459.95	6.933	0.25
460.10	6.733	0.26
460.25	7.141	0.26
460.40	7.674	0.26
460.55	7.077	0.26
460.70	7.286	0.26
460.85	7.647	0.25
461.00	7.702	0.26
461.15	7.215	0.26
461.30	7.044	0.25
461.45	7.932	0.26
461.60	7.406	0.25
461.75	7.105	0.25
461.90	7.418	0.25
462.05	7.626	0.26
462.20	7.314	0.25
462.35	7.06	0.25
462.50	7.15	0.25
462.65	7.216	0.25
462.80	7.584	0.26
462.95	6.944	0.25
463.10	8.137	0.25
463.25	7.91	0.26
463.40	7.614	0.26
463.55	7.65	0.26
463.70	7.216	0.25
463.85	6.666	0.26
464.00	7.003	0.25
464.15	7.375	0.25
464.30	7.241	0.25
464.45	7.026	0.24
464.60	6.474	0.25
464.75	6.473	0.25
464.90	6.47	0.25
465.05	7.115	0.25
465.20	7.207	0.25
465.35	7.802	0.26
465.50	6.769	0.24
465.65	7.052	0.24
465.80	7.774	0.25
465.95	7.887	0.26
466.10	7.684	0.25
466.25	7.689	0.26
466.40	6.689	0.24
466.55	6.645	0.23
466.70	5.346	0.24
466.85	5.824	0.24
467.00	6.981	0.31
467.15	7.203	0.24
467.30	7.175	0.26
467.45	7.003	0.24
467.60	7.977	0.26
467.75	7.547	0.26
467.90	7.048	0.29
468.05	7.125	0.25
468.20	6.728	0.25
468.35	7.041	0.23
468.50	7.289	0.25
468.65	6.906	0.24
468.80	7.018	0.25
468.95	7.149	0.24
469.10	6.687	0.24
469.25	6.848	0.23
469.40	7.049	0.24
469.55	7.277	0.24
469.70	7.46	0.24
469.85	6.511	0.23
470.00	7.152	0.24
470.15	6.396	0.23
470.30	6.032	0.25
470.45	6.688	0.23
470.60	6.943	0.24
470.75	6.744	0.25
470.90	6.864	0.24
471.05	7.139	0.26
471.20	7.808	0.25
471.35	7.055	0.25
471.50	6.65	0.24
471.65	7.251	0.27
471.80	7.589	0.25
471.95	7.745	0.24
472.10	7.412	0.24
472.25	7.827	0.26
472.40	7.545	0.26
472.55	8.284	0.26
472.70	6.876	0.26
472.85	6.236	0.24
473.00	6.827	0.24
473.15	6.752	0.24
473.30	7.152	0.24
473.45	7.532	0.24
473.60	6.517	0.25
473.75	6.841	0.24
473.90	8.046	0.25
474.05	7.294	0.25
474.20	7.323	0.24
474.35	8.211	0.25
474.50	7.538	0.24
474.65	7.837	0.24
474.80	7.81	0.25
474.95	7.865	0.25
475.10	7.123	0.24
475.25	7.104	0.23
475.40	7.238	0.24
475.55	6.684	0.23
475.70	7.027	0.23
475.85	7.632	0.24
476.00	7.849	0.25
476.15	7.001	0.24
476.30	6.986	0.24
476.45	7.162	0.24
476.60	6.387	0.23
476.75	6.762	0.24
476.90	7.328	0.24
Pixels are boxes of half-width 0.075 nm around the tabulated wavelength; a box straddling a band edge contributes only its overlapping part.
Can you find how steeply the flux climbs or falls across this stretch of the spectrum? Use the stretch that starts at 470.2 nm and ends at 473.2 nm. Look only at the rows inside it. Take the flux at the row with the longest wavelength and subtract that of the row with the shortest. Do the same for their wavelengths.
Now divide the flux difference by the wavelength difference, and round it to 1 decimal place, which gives 0.3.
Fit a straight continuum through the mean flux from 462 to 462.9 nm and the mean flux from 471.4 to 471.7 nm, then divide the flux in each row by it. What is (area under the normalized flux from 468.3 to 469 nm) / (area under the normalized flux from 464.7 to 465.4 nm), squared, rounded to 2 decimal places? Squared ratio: 1.06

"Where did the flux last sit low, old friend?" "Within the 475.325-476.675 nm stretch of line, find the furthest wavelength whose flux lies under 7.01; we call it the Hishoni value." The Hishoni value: 476.60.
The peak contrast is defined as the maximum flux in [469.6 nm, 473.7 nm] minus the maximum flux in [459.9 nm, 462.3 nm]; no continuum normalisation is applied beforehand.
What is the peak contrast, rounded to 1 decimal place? 0.4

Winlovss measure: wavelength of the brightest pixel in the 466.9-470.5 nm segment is 467.60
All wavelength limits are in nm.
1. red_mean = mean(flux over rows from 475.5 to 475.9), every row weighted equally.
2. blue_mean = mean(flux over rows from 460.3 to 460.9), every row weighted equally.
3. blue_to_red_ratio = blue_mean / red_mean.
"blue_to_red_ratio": 1.04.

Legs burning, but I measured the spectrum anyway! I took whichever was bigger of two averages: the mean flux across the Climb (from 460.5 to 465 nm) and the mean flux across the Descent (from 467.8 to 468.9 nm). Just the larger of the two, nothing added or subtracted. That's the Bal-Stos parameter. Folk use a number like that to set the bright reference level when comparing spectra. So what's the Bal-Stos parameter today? 7.27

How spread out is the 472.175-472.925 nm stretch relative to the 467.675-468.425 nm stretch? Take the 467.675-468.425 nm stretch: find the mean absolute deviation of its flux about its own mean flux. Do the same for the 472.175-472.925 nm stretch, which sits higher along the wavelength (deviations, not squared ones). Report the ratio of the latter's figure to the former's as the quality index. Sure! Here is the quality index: 3.3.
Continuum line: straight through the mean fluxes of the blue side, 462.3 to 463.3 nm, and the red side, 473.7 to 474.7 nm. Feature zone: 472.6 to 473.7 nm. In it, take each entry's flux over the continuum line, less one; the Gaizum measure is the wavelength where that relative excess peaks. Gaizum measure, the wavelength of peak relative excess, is 473.45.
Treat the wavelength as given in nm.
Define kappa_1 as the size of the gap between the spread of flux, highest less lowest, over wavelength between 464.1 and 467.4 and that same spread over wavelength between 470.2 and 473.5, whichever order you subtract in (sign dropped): 0.29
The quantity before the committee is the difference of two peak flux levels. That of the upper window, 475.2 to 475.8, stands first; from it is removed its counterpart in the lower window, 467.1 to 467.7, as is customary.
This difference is -0.7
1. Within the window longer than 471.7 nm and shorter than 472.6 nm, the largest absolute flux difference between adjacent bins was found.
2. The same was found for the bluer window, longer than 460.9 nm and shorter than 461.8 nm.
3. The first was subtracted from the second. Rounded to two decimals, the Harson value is 0.15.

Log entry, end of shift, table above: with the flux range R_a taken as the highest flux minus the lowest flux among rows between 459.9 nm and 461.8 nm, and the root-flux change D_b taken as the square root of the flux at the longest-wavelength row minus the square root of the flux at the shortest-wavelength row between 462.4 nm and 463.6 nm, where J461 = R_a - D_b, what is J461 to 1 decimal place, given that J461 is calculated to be 1.1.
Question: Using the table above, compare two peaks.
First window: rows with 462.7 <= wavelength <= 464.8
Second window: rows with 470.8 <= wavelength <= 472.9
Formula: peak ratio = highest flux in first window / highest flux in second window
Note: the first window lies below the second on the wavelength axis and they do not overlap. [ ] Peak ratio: 0.98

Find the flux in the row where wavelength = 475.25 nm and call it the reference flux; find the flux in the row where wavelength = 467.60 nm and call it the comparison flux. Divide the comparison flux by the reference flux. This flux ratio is 1.12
